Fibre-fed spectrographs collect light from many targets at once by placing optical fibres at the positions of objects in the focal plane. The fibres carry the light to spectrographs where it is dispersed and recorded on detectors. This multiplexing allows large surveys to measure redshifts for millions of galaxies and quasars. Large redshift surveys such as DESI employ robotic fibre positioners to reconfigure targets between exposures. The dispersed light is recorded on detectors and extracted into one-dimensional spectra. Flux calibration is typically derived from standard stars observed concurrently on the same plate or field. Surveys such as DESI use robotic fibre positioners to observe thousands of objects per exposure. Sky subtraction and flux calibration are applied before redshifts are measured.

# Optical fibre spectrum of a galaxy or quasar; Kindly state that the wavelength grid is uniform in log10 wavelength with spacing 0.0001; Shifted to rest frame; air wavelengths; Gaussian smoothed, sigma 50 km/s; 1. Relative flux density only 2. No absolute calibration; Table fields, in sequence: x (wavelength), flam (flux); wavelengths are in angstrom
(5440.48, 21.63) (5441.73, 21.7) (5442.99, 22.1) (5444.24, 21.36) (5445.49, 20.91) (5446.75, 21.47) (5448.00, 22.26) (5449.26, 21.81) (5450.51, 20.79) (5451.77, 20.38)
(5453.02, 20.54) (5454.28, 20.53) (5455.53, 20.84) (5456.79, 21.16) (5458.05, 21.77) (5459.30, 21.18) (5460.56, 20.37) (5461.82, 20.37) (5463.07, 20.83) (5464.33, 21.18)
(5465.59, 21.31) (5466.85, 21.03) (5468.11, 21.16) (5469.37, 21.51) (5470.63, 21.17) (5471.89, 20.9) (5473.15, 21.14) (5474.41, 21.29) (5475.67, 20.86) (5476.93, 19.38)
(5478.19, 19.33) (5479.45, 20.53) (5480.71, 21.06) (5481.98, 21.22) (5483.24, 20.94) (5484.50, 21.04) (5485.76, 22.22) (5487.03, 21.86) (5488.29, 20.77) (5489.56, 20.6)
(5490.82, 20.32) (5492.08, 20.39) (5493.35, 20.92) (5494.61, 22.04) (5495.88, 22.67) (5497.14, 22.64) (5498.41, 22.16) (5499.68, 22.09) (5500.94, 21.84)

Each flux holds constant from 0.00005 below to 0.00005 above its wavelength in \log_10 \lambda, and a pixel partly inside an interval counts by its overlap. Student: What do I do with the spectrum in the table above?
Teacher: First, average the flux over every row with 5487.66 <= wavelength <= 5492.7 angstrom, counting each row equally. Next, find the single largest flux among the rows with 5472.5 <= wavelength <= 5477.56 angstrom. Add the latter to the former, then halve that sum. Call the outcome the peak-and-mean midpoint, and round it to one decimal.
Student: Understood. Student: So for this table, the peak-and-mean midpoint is 20.9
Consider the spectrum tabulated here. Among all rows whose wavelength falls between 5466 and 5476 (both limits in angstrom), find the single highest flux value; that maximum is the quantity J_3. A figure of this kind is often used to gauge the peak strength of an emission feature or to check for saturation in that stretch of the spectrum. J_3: 21.51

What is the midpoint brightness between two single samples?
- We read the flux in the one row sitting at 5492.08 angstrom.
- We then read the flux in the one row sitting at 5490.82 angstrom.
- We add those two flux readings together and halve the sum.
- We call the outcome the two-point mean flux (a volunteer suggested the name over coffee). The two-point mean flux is 20.4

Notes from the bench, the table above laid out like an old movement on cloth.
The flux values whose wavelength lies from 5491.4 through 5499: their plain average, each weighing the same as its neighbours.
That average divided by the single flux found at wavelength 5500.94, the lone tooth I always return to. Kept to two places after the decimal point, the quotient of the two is 1.00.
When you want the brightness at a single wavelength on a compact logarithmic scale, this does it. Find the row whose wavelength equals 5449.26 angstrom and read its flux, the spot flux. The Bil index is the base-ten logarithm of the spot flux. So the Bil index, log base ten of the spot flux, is 1.34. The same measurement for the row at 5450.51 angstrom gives 1.32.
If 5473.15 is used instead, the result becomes 1.33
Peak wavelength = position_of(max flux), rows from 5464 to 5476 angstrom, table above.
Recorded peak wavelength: 5469.37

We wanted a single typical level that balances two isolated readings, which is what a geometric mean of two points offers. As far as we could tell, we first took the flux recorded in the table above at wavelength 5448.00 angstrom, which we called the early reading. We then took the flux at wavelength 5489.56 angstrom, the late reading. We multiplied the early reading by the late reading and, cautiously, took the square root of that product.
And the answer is 21.4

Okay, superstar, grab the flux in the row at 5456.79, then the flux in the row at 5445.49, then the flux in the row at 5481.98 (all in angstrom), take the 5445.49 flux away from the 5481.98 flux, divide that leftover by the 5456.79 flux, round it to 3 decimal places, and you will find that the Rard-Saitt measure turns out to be 0.015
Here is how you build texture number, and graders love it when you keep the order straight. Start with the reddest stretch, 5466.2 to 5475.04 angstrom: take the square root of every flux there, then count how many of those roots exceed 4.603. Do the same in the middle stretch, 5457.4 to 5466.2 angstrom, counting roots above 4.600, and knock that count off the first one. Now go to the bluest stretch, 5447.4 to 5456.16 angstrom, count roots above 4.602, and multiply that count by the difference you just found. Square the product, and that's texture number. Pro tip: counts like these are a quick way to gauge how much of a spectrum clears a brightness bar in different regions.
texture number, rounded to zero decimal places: 16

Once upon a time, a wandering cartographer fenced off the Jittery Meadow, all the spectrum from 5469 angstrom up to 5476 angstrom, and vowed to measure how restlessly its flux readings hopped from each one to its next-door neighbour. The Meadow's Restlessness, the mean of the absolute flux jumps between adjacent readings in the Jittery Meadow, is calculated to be 0.29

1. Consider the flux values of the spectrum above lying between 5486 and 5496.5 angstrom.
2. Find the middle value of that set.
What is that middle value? 20.8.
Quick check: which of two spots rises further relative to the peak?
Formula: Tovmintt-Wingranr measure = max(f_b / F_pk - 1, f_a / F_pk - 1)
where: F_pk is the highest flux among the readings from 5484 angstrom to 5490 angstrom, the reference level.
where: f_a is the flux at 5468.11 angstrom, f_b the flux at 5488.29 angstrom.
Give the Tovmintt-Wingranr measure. -0.048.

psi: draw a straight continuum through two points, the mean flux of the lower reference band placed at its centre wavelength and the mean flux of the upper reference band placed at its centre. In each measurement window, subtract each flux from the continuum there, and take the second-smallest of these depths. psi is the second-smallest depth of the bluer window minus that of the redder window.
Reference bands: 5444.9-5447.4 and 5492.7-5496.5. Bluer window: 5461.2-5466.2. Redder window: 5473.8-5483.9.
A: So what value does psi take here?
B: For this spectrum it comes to -0.2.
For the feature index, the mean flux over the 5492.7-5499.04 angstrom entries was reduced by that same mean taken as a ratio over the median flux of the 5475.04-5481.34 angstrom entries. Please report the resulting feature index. 21.0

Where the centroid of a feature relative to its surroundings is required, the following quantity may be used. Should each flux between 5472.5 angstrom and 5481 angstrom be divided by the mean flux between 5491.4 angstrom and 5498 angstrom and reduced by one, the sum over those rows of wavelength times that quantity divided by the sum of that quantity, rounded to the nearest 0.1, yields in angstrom 5477.4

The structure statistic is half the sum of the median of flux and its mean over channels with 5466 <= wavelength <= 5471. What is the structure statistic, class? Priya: 21.2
